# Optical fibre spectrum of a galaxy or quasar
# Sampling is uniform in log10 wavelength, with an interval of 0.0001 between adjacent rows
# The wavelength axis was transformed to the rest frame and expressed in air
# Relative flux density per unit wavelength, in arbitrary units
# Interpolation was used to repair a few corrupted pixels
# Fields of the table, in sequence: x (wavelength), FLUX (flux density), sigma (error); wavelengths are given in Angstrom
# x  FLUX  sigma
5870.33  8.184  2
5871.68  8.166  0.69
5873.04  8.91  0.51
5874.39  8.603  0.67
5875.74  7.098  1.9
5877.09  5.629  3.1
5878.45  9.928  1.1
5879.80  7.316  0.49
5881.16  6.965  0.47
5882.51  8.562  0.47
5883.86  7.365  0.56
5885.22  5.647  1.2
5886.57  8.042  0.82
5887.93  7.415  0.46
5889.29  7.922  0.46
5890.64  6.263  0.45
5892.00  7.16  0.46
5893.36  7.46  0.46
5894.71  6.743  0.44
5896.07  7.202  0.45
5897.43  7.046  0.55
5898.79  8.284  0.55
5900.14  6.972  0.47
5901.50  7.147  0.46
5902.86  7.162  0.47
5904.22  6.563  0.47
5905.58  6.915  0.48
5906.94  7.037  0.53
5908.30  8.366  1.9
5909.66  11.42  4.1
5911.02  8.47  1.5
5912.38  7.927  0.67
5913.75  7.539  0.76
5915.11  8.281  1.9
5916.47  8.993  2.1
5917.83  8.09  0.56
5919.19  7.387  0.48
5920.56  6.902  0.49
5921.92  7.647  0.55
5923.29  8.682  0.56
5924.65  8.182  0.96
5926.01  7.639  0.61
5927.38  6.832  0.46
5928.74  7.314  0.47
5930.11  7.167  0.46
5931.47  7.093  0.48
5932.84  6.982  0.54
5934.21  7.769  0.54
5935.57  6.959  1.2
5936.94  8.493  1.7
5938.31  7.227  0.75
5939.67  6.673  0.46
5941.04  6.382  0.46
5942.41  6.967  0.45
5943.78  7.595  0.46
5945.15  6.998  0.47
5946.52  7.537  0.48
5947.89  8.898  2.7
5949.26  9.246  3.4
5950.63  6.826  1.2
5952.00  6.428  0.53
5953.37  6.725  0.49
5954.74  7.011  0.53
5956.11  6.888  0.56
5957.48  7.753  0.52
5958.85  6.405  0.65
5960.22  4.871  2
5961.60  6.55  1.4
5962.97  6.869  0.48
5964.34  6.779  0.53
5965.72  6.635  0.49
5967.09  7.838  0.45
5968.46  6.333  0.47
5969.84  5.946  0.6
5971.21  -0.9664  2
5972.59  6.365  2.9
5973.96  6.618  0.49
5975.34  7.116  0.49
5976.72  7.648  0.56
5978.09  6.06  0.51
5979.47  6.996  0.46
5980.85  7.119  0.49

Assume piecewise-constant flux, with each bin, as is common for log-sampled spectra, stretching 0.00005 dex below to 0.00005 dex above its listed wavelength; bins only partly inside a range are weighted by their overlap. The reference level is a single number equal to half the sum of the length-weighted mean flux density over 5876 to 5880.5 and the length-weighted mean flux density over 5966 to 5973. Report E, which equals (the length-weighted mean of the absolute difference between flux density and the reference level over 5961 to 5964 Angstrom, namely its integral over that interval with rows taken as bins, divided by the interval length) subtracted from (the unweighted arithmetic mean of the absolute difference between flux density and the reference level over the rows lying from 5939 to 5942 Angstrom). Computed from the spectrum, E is -0.20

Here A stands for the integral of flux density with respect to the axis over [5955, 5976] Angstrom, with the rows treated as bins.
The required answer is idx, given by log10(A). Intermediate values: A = 129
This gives 2.11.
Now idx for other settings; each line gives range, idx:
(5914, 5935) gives 2.21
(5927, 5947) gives 2.16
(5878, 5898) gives 2.17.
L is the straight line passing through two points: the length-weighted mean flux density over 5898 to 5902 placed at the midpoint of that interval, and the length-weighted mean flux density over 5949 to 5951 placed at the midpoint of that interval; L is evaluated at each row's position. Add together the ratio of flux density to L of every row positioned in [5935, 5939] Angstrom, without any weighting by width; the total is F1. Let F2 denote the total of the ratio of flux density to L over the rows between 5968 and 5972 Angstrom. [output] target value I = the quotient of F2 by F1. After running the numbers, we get 0.48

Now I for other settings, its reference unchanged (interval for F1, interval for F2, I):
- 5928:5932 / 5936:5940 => 1.03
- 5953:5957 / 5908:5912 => 1.45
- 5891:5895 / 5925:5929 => 0.98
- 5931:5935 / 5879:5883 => 1.12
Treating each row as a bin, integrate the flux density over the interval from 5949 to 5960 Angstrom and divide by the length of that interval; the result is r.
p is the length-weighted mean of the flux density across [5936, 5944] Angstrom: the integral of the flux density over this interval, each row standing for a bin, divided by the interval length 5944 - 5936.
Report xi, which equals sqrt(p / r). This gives 1.01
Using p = 7.19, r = 7.0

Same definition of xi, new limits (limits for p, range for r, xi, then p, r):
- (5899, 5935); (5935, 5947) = 1.04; 7.72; 7.2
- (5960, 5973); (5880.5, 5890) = 0.88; 5.74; 7.4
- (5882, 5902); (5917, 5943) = 0.99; 7.27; 7.4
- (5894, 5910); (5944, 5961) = 1.02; 7.49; 7.1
